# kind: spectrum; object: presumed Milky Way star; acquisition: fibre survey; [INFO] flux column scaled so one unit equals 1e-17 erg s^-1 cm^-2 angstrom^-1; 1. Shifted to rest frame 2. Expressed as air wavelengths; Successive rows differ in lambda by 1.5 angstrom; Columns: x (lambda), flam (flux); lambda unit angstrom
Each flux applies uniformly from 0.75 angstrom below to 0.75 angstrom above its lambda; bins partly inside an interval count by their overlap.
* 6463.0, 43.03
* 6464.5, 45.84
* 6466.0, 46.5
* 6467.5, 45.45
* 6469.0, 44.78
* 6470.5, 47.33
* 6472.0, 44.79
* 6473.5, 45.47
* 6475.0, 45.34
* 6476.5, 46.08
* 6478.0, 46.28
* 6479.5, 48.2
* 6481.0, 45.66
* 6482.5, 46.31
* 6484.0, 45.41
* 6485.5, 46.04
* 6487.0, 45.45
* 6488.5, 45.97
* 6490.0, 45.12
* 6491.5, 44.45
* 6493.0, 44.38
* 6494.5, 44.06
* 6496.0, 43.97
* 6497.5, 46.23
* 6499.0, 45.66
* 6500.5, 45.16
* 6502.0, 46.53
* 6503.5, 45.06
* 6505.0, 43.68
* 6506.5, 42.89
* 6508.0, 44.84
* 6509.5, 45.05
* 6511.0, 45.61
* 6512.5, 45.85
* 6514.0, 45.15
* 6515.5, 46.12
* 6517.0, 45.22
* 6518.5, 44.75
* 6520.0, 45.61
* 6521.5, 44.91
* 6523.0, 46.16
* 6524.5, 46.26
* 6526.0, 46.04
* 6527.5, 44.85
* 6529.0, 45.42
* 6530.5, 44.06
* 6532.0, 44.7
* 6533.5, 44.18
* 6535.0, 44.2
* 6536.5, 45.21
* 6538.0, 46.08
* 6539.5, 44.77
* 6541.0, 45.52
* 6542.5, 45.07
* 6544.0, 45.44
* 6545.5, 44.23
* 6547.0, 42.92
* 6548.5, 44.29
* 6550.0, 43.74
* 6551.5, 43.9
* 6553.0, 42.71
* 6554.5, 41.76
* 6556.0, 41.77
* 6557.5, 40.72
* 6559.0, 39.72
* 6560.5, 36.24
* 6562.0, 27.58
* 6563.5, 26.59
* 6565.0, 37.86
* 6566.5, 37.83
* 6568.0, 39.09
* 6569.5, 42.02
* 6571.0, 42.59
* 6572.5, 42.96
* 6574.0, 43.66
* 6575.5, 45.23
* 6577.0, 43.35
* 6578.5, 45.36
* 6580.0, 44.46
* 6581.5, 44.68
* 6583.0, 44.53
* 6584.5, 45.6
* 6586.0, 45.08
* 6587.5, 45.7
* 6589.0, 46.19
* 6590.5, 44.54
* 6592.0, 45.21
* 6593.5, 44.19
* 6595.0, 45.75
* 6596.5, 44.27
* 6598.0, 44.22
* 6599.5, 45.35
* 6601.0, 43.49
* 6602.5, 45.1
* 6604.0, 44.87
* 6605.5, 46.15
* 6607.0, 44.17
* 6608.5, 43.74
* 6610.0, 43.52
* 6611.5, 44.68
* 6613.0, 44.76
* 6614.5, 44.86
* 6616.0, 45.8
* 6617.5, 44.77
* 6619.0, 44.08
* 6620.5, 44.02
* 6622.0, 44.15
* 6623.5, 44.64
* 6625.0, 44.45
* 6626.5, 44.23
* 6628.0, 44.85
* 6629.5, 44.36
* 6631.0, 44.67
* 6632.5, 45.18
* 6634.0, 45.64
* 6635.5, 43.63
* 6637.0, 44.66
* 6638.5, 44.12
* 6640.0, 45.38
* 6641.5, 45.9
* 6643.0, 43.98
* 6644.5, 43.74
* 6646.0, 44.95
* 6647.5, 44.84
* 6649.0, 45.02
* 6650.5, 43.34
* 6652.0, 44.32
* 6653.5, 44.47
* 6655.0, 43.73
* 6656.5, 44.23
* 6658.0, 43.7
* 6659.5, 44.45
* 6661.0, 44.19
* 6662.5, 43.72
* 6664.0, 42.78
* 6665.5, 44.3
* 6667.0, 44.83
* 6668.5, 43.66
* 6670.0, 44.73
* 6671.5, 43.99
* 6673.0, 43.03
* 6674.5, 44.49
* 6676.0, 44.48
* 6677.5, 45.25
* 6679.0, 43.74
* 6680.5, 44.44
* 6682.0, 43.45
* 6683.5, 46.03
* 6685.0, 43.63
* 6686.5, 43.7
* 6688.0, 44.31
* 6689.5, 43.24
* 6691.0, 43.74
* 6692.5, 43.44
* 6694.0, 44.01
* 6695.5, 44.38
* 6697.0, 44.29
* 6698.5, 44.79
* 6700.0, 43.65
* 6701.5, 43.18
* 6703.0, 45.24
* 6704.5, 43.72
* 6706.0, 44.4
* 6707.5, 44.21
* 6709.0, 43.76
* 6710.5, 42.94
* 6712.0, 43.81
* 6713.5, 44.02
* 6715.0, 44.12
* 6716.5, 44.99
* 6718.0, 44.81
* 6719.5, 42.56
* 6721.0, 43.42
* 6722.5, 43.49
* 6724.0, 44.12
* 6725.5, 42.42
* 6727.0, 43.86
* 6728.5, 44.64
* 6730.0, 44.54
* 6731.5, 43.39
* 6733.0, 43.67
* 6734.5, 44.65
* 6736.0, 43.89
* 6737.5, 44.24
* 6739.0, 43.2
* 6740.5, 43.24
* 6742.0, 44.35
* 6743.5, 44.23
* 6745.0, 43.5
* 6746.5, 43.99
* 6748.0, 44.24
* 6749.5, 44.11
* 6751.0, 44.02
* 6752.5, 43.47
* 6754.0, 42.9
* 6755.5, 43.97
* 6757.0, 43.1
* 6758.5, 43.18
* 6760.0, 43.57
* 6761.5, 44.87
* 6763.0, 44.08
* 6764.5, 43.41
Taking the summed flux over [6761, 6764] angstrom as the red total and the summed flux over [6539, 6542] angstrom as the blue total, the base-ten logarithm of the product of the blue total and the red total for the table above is 3.90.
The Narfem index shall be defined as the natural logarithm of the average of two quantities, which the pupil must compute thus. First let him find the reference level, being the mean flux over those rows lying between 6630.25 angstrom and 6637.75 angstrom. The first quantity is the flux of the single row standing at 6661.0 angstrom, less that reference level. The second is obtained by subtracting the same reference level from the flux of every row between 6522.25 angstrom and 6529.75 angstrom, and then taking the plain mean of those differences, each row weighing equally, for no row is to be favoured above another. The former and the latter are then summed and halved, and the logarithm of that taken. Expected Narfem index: -1.55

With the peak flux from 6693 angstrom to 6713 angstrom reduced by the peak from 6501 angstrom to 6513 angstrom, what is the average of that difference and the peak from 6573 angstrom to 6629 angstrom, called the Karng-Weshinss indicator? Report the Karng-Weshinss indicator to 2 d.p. 22.45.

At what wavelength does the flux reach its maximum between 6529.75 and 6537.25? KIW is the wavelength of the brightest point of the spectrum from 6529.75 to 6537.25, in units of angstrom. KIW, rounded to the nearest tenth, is 6536.5 angstrom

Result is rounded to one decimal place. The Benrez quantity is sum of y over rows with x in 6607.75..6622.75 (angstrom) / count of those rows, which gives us 44.4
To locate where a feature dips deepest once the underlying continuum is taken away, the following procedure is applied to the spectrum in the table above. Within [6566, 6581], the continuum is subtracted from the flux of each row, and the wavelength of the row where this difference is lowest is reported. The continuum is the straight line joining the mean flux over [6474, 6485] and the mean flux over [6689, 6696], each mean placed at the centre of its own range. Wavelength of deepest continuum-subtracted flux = 6566.5 angstrom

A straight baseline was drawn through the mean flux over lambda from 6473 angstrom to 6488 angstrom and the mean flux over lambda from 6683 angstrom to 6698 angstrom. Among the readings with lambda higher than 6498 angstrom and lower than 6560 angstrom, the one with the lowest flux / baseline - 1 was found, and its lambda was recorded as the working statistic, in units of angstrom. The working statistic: 6559.0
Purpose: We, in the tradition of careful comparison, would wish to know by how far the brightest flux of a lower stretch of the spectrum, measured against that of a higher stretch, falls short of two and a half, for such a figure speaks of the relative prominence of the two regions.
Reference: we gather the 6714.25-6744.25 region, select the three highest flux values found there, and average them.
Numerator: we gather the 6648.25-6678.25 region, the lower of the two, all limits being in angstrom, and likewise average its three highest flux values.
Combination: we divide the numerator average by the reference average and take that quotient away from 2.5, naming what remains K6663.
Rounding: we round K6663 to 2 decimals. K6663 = 1.50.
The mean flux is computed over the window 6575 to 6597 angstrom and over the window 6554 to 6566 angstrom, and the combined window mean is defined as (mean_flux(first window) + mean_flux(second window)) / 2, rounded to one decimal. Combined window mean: 40.7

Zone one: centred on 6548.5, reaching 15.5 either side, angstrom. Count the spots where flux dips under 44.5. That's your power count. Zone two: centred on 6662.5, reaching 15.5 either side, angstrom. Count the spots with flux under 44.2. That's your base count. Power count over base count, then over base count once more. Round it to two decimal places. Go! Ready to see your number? 0.19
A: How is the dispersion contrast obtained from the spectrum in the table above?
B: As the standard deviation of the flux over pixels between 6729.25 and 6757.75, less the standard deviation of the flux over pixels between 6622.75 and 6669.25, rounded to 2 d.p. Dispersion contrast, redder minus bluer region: -0.17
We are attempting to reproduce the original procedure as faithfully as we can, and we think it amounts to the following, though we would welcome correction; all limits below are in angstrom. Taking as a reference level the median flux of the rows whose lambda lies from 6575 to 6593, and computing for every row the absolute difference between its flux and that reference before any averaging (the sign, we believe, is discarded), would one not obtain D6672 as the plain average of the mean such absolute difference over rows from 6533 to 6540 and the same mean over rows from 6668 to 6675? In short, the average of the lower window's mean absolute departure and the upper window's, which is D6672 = 0.91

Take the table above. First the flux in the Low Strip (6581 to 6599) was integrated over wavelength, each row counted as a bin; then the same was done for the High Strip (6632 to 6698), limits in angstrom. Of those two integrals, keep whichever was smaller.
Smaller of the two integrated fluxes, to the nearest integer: 810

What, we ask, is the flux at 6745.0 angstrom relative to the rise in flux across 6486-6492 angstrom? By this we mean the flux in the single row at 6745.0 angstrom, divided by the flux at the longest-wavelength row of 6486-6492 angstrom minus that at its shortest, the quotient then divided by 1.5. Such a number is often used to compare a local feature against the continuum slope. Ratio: -29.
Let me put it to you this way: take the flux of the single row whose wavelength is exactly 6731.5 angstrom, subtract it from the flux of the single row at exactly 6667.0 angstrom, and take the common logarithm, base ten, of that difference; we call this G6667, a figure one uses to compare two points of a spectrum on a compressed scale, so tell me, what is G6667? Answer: 0.16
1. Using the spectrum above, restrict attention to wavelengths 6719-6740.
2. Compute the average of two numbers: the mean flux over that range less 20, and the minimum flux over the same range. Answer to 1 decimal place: 33.1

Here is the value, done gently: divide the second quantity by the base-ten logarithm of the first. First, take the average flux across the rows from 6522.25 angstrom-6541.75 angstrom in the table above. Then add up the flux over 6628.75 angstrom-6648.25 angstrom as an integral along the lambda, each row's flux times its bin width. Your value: 527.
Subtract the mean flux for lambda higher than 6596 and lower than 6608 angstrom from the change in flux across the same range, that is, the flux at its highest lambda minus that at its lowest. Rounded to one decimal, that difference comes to -44.8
